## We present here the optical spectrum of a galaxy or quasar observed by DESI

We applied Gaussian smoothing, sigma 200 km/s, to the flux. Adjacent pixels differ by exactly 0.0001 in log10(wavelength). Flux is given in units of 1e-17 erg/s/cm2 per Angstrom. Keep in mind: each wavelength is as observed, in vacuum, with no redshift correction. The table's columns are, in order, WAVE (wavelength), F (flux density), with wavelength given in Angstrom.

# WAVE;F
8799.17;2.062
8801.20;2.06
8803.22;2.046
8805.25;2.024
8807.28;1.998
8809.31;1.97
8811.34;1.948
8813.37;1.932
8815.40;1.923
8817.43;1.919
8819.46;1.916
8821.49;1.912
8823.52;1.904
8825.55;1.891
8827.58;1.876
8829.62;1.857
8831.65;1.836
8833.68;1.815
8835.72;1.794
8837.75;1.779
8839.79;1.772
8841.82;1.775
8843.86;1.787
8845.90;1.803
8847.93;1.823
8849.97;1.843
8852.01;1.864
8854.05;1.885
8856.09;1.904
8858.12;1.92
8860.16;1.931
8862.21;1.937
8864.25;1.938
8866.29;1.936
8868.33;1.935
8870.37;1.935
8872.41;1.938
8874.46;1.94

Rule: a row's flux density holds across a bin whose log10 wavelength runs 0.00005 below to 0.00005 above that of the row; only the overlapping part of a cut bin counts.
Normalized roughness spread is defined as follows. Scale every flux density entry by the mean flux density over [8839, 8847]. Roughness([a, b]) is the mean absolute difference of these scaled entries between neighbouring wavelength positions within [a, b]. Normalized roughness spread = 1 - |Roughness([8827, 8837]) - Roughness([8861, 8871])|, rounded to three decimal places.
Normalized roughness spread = 0.989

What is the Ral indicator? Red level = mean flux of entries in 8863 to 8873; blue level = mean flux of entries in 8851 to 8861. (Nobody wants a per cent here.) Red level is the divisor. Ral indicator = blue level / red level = 0.98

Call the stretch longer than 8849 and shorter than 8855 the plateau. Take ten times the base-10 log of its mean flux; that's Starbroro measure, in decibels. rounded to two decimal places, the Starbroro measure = 2.70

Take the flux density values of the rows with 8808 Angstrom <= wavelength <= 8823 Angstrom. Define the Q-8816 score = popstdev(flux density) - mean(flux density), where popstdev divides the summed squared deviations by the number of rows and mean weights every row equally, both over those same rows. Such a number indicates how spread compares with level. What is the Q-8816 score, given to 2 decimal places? -1.91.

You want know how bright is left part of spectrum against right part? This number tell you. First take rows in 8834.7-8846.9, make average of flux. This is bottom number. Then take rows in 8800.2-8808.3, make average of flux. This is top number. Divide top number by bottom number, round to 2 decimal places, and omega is 1.14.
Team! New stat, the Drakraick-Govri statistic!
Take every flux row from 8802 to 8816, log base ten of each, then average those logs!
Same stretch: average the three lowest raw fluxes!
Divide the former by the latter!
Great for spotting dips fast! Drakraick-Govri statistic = 0.153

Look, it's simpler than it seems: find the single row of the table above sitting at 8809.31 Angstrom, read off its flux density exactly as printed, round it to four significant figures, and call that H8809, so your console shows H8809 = 1.970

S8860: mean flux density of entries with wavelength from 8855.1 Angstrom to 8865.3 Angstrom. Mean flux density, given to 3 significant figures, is 1.93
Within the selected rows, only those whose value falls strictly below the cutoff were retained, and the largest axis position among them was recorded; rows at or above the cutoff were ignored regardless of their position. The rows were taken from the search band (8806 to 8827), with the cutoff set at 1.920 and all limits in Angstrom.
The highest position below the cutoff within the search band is 8825.55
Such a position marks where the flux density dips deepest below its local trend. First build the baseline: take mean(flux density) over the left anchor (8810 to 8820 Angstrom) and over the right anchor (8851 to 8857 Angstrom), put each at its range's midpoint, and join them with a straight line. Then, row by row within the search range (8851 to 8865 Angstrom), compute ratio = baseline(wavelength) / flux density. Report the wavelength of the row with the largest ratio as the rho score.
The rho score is 8852.01 Angstrom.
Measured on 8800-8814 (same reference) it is 8813.37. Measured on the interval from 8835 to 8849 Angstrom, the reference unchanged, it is 8839.79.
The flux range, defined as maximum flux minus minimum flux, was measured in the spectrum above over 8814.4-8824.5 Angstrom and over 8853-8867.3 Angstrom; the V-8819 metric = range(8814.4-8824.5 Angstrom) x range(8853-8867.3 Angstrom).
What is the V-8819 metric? 0.001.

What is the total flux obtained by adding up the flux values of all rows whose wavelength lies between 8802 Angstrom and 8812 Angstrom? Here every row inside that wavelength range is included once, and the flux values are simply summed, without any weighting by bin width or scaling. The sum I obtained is 10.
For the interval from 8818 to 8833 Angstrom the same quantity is 13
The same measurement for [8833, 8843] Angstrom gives 9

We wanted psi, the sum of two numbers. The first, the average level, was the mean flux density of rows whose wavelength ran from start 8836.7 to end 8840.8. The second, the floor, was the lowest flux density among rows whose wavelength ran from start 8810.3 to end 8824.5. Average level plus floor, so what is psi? 3.68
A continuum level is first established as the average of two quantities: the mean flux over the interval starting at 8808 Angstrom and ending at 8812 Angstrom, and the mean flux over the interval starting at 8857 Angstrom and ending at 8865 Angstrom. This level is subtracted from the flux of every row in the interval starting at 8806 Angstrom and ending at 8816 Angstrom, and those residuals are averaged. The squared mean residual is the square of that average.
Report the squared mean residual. 0.000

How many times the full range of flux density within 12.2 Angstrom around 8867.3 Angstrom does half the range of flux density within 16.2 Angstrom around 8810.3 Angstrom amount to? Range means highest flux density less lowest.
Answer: 21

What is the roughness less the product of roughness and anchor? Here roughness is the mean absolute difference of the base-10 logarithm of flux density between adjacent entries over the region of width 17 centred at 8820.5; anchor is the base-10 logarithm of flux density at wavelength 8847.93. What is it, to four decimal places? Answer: 0.0013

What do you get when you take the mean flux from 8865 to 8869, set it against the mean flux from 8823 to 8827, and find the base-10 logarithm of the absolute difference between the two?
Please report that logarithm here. -1.4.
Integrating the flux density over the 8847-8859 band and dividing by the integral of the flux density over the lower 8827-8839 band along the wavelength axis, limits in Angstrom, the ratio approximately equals 1.03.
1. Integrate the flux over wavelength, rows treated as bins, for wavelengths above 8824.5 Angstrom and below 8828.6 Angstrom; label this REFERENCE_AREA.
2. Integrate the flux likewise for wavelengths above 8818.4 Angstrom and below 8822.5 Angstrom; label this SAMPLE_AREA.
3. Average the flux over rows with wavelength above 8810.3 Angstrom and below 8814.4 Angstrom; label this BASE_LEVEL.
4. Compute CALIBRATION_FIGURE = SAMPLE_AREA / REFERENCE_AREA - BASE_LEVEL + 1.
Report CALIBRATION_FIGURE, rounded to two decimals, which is 0.08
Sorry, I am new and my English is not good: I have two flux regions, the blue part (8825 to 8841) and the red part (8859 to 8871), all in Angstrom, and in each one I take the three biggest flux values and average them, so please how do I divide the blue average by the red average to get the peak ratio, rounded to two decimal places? 0.97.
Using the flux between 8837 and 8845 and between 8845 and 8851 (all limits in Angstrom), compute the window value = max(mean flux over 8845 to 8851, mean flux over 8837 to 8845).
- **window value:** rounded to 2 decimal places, 1.82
